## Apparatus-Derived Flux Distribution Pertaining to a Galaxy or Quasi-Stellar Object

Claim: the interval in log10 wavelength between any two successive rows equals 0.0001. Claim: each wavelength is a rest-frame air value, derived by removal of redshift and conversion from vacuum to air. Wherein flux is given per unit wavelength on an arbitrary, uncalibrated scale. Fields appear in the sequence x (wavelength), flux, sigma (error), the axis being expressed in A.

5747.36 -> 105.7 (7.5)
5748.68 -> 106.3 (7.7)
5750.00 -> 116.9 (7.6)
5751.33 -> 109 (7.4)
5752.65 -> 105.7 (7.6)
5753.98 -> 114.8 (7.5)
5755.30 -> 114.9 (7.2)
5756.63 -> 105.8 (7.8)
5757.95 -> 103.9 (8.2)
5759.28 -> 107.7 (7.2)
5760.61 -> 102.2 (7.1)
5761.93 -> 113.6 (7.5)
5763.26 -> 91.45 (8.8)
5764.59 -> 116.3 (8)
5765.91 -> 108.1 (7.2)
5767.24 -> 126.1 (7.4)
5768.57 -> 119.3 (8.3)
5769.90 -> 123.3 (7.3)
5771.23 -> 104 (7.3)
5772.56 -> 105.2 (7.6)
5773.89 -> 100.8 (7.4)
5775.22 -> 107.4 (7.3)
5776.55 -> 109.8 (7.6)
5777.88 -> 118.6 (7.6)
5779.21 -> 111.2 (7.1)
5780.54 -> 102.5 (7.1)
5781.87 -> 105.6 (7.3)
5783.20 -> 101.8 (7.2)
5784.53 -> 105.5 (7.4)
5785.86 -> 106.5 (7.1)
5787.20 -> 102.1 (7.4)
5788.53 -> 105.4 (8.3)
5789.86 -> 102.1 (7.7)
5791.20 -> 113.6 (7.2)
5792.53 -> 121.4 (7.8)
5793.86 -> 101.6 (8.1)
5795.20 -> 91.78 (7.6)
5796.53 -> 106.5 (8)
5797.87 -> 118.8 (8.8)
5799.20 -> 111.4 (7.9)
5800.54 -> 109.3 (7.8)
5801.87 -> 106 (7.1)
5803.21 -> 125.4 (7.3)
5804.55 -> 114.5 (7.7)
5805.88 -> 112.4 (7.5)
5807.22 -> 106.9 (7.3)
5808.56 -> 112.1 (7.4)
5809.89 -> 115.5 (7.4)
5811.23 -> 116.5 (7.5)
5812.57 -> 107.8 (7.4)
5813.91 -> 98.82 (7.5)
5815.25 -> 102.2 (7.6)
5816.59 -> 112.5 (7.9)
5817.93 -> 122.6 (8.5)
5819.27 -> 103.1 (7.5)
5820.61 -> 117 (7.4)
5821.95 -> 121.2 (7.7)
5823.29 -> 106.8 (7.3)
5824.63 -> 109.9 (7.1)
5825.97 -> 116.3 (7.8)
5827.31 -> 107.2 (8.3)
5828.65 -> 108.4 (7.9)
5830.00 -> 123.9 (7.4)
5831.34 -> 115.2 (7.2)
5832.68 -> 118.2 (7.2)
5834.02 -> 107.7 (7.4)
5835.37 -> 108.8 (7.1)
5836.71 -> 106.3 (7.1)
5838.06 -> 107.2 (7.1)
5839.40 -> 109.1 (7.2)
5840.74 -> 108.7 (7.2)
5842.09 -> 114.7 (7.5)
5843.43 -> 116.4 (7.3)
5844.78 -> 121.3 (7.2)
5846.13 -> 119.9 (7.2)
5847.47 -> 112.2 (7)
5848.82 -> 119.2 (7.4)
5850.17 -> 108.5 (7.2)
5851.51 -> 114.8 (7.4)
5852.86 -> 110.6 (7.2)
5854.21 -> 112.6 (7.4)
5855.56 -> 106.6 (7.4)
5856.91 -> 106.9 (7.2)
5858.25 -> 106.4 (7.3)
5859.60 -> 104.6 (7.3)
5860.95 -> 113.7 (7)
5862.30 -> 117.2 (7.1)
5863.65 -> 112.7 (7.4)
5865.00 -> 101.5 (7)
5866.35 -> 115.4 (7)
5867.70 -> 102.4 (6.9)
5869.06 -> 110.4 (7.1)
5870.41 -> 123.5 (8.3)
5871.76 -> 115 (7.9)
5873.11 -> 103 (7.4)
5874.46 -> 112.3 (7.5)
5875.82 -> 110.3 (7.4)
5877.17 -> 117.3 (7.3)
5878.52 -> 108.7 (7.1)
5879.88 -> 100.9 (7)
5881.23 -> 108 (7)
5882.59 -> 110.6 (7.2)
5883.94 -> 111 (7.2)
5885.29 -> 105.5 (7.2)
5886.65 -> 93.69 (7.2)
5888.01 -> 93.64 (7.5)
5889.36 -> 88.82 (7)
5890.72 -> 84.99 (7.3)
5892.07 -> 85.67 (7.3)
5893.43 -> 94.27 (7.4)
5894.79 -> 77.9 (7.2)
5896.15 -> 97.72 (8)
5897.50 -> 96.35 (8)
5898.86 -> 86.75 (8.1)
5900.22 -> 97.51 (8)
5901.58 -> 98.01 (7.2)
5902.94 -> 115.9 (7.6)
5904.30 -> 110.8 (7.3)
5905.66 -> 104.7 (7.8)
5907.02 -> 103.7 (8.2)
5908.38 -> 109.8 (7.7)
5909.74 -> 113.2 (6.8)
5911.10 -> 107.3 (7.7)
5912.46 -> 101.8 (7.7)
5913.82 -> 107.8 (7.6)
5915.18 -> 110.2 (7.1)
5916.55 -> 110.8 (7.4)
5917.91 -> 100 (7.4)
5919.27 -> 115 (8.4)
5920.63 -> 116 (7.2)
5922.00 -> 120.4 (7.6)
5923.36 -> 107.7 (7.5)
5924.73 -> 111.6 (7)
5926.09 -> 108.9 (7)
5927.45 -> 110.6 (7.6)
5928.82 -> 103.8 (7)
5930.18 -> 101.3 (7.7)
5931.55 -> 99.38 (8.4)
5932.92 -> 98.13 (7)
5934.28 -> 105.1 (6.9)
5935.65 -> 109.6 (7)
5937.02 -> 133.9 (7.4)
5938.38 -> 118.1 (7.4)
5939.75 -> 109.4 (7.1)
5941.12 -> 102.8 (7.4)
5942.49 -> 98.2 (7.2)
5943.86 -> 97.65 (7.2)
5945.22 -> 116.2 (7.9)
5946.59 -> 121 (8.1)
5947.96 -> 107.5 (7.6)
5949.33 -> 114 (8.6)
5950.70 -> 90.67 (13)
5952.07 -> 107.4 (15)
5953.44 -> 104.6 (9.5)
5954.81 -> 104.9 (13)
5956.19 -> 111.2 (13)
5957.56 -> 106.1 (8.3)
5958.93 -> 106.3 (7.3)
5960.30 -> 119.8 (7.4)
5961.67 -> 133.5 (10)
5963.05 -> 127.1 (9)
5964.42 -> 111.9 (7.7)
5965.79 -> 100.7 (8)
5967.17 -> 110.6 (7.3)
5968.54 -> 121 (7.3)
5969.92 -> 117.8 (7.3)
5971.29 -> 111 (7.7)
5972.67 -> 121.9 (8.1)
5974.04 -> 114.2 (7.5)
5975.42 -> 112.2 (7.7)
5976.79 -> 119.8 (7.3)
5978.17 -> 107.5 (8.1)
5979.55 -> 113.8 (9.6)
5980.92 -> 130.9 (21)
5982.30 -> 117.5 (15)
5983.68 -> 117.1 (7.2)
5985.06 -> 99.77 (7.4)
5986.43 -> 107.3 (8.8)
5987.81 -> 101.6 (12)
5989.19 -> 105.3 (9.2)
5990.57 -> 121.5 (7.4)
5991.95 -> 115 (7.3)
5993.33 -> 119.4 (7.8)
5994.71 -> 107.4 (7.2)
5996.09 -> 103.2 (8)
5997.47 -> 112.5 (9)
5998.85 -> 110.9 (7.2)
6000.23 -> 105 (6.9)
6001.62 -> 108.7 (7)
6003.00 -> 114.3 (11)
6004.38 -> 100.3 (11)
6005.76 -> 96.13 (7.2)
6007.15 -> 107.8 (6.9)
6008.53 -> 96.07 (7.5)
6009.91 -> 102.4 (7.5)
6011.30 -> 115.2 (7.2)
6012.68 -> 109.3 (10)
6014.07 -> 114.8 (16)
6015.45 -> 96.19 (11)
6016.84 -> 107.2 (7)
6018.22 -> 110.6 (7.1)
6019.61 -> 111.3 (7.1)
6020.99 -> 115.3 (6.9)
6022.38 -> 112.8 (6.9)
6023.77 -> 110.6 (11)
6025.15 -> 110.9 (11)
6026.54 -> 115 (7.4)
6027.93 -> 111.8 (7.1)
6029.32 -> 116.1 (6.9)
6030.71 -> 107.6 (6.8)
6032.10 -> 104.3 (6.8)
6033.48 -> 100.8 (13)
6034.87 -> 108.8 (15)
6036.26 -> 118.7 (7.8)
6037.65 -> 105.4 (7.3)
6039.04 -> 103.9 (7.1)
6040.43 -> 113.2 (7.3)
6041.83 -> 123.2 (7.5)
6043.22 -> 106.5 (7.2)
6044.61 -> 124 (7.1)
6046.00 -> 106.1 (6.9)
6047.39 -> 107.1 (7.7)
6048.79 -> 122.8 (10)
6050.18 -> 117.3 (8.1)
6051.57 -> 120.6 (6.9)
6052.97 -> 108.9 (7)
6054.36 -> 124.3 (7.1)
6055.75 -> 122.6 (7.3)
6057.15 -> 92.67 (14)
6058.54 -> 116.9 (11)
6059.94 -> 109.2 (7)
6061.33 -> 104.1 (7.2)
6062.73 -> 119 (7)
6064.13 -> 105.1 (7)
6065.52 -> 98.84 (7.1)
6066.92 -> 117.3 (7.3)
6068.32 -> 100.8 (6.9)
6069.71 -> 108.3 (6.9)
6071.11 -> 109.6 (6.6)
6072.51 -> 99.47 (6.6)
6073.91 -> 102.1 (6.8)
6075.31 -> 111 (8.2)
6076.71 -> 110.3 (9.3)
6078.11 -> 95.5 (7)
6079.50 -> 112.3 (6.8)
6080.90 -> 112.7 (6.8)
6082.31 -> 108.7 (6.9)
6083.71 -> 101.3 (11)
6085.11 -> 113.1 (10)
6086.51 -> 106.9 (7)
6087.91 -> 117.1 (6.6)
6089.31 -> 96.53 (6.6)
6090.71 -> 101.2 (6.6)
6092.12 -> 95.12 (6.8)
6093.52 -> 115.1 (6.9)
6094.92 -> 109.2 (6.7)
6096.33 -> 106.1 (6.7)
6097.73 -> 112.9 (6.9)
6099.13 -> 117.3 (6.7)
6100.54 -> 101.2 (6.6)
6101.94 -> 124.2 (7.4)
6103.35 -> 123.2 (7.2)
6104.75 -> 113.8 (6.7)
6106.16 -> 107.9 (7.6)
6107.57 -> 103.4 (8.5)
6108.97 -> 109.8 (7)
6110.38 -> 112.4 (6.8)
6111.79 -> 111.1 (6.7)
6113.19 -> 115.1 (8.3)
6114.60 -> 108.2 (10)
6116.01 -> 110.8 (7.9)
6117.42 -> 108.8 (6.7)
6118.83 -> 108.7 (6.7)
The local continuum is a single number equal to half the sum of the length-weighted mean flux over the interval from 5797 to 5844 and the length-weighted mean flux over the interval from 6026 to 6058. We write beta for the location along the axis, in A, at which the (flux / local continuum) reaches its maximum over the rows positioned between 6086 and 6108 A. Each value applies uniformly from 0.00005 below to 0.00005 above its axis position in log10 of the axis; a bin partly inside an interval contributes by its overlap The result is 6101.94 A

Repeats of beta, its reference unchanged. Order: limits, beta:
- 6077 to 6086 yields 6085.11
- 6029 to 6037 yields 6036.26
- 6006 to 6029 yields 6020.99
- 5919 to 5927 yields 5922.00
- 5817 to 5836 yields 5830.00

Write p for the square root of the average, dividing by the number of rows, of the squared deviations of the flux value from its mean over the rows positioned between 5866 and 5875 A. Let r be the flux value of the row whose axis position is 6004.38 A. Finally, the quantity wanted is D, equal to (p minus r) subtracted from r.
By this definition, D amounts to 194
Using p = 6.8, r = 100.3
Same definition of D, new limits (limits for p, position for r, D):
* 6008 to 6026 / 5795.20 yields 177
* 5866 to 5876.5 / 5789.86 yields 198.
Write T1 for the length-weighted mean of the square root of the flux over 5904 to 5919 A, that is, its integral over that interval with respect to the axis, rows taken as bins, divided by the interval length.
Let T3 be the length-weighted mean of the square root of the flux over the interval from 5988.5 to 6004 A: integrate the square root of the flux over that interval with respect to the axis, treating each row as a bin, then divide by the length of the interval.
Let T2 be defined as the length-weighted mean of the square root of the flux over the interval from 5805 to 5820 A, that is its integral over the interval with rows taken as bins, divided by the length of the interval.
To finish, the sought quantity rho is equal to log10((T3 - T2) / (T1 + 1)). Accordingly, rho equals -2.5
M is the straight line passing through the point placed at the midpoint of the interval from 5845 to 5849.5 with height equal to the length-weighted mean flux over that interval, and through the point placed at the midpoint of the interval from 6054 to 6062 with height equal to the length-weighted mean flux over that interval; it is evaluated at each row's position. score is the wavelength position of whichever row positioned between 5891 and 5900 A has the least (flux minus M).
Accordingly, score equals 5894.79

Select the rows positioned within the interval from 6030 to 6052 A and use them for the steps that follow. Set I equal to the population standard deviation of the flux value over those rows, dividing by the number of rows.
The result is 8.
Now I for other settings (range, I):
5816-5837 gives 6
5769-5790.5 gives 6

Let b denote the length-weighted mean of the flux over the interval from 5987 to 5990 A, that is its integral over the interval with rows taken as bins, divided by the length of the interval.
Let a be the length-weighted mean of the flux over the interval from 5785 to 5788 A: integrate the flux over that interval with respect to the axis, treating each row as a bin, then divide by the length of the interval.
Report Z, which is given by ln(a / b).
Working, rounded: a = 104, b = 104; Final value 0.00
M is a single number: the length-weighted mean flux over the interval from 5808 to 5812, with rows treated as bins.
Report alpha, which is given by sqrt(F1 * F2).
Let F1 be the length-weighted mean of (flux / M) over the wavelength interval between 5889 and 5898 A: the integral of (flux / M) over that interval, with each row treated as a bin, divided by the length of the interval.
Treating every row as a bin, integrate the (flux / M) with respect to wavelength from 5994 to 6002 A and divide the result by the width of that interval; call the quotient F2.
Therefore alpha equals 0.86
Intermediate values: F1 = 0.78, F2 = 0.94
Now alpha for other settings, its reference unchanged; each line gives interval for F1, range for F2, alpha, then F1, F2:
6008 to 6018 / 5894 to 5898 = 0.86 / 0.93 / 0.79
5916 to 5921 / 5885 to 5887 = 0.91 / 0.96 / 0.86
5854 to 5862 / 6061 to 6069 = 0.94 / 0.95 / 0.94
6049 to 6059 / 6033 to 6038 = 0.98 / 1.00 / 0.95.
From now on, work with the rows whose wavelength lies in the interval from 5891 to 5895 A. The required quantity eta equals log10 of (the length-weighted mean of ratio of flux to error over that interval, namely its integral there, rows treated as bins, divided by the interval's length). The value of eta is 1.074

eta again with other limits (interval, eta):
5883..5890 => 1.138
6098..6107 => 1.211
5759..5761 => 1.165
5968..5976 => 1.185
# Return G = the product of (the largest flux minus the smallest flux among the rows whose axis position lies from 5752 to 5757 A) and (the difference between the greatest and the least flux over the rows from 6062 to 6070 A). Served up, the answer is 185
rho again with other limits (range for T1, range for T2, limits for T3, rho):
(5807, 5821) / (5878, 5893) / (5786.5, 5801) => -1.4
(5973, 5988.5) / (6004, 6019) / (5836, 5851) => -1.5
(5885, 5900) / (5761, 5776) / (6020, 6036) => -2.6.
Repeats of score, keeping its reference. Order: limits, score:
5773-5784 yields 5773.89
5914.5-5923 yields 5917.91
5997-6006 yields 6005.76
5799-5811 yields 5801.87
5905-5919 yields 5917.91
